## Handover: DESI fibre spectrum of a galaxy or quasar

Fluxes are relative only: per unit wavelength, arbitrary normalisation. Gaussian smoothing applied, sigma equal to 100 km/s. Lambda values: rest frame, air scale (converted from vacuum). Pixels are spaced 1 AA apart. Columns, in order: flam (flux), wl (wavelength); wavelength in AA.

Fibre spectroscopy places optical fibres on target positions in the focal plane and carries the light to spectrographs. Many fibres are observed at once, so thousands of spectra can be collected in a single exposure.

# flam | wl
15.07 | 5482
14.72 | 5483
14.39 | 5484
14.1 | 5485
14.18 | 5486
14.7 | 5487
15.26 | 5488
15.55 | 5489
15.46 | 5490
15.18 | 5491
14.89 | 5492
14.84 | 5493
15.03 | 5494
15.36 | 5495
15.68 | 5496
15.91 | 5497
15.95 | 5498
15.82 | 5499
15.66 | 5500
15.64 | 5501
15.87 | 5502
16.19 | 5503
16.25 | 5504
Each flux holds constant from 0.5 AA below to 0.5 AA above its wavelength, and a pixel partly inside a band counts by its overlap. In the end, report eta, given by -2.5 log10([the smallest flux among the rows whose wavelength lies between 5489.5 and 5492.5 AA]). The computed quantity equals -2.93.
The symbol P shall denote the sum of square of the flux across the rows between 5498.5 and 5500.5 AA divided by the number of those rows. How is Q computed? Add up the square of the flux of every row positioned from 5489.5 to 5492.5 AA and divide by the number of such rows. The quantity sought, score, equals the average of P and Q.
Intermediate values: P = 248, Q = 230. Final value 239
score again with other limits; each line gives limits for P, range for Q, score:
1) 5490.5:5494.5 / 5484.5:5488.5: 218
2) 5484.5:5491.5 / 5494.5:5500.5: 235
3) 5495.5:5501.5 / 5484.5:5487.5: 227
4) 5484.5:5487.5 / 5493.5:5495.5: 218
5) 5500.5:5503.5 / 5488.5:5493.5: 242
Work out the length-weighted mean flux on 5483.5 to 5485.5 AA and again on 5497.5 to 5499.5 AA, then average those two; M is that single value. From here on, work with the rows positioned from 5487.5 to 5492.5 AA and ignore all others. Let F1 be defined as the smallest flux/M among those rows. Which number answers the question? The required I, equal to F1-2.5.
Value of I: -1.512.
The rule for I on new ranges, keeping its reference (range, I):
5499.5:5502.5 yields -1.462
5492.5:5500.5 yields -1.515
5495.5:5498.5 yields -1.459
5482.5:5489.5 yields -1.564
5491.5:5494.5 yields -1.515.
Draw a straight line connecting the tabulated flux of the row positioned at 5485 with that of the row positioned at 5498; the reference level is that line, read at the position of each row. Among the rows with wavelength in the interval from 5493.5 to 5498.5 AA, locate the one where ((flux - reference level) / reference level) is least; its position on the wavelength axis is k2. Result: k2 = 5494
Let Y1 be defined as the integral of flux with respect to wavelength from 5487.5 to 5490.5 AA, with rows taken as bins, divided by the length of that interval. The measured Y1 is 15.4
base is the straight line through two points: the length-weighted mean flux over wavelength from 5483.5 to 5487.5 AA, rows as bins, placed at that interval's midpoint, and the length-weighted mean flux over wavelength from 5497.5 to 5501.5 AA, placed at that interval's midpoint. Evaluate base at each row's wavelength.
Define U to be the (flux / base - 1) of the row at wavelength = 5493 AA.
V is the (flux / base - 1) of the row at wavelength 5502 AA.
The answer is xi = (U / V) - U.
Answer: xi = 1.9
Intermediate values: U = -0.018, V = -0.009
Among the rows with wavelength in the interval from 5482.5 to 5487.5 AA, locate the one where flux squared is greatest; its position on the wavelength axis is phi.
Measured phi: 5483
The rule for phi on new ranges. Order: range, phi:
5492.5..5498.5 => 5498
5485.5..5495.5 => 5489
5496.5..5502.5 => 5498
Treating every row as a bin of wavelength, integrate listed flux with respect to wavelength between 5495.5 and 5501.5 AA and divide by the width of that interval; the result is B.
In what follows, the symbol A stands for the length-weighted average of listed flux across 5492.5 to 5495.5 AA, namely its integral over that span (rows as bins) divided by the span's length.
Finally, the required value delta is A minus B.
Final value -0.7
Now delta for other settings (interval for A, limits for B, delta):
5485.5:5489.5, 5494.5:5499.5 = -0.8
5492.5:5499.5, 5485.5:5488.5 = 0.8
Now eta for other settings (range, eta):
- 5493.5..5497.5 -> -2.94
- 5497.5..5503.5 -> -2.99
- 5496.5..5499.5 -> -3.00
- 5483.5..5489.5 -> -2.87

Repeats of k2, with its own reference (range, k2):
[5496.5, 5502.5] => 5501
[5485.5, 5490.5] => 5486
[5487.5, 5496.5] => 5493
